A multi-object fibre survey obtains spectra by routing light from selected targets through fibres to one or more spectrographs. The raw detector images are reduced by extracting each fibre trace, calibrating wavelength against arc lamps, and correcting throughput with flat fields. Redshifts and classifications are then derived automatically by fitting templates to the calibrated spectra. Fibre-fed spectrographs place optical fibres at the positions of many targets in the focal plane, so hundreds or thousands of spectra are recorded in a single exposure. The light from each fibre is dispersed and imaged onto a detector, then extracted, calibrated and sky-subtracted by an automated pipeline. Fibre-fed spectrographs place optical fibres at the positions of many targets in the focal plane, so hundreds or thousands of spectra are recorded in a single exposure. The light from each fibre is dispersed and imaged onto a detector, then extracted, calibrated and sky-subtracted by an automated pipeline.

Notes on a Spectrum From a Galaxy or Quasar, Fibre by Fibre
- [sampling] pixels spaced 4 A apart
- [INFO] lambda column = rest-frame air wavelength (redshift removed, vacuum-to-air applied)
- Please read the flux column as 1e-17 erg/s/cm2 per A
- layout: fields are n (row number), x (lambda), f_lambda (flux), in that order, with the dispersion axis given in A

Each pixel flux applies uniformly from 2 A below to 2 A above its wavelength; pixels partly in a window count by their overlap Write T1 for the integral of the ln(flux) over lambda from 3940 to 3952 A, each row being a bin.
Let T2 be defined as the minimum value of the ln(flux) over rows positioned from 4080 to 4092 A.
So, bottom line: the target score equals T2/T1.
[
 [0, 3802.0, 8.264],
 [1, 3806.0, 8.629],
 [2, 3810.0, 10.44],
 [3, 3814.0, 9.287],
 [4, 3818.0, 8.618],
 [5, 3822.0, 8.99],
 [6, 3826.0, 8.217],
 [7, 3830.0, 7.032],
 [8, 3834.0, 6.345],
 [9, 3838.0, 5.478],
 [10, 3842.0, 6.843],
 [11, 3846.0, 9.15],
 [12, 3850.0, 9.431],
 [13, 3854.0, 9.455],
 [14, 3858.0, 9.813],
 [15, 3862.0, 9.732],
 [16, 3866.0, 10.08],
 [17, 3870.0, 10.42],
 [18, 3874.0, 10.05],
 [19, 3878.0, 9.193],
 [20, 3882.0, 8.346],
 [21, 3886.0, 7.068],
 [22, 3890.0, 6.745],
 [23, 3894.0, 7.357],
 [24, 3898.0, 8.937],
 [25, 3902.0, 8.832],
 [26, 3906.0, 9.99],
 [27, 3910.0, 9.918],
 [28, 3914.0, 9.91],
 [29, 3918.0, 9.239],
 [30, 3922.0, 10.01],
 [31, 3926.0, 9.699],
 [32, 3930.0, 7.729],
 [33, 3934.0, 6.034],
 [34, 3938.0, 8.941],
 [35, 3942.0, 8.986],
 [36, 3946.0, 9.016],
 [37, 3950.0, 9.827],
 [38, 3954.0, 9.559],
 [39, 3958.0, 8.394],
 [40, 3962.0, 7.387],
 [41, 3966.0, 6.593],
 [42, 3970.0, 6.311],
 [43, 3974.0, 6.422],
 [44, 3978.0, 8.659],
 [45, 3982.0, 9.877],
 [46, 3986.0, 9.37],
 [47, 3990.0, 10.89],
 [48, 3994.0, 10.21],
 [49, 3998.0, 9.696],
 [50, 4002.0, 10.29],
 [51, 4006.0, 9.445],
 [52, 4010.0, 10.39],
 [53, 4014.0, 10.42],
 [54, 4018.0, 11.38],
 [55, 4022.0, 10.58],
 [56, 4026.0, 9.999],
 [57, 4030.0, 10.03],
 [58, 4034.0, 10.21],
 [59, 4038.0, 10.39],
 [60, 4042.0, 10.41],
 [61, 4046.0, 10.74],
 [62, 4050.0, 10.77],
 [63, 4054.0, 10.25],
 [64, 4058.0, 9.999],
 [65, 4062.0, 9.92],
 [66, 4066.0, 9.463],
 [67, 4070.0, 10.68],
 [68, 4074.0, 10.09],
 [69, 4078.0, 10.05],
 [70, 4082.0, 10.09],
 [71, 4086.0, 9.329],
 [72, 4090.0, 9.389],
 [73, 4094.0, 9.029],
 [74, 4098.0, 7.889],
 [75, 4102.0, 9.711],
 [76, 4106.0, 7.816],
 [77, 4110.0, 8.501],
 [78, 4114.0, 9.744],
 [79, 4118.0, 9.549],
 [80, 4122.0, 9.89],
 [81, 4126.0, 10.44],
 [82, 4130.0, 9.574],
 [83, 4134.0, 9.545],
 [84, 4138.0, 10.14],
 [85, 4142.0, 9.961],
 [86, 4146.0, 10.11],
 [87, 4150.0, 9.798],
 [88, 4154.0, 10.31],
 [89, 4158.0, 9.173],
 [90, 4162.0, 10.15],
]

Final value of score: 0.084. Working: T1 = 26.7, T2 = 2.23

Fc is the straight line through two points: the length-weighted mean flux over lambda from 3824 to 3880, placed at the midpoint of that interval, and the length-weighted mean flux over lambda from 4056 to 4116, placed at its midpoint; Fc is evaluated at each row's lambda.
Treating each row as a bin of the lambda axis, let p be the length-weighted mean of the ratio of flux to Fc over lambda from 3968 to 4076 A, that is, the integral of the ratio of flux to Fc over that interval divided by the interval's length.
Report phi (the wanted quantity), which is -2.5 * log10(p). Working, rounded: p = 1.07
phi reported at -0.07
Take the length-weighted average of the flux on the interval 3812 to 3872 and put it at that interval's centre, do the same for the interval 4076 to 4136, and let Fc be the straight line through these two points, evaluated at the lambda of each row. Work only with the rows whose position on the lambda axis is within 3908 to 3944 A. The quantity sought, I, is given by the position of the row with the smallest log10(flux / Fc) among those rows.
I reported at 3934.0 A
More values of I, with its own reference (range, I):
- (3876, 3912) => 3890.0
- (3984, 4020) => 3986.0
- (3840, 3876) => 3842.0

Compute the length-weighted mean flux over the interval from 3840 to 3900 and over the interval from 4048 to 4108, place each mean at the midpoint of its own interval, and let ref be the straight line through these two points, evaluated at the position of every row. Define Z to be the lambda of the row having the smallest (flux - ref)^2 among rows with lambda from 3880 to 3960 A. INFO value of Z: 3898.0 A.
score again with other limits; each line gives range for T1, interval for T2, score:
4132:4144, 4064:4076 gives 0.082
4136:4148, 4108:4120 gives 0.077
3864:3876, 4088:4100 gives 0.074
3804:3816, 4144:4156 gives 0.085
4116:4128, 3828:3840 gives 0.062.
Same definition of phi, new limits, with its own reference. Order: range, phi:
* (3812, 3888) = 0.01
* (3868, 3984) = 0.04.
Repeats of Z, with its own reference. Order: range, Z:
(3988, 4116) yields 4102.0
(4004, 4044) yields 4006.0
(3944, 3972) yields 3946.0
